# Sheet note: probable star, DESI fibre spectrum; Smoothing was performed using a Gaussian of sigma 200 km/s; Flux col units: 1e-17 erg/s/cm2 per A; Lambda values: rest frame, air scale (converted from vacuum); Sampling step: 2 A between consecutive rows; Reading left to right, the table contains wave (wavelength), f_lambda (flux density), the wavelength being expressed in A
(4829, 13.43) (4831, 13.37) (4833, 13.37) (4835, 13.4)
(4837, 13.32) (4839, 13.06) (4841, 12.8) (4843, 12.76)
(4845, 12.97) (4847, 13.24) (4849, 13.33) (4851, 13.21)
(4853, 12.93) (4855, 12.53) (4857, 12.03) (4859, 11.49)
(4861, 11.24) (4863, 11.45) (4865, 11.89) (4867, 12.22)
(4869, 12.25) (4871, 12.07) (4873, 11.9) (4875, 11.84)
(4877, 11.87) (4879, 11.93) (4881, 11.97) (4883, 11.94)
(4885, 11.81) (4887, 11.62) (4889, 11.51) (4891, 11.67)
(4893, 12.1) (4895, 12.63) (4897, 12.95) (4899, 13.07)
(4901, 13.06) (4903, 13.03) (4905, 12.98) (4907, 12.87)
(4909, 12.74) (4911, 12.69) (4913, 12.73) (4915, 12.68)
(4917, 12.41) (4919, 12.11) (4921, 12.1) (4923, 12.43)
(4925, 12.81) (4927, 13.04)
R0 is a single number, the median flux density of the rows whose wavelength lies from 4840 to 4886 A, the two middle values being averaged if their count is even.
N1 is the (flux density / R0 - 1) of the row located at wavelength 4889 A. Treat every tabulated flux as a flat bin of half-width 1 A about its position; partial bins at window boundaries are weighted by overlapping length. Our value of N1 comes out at -0.04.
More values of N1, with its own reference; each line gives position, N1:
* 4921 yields 0.01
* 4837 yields 0.11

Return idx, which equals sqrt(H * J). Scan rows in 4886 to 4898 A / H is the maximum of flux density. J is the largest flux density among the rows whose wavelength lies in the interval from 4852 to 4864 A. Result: 12.9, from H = 12.95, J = 12.93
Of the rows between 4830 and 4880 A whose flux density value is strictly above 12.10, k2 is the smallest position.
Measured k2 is 4831 A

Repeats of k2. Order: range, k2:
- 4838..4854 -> 4839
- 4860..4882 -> 4867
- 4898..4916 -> 4899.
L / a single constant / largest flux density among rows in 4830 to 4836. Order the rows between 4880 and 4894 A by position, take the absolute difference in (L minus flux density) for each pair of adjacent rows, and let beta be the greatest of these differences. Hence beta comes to 0.43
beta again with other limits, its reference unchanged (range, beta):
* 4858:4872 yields 0.44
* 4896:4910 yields 0.13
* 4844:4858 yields 0.50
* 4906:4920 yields 0.30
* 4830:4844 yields 0.26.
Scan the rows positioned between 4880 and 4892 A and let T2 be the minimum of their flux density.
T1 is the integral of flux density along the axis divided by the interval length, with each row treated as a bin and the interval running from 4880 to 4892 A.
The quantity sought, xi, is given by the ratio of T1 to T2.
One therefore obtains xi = 1.021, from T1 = 11.8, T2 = 11.51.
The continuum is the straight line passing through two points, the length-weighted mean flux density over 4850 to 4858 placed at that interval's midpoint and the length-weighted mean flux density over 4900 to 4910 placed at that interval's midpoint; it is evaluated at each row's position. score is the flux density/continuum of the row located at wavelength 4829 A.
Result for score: 1.070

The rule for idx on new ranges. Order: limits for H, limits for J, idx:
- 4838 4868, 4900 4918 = 13.2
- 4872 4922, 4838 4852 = 13.2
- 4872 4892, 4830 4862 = 12.7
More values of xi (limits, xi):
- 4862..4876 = 1.043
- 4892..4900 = 1.049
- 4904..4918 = 1.026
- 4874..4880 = 1.003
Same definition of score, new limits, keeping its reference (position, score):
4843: 1.011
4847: 1.048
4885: 0.920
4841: 1.015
